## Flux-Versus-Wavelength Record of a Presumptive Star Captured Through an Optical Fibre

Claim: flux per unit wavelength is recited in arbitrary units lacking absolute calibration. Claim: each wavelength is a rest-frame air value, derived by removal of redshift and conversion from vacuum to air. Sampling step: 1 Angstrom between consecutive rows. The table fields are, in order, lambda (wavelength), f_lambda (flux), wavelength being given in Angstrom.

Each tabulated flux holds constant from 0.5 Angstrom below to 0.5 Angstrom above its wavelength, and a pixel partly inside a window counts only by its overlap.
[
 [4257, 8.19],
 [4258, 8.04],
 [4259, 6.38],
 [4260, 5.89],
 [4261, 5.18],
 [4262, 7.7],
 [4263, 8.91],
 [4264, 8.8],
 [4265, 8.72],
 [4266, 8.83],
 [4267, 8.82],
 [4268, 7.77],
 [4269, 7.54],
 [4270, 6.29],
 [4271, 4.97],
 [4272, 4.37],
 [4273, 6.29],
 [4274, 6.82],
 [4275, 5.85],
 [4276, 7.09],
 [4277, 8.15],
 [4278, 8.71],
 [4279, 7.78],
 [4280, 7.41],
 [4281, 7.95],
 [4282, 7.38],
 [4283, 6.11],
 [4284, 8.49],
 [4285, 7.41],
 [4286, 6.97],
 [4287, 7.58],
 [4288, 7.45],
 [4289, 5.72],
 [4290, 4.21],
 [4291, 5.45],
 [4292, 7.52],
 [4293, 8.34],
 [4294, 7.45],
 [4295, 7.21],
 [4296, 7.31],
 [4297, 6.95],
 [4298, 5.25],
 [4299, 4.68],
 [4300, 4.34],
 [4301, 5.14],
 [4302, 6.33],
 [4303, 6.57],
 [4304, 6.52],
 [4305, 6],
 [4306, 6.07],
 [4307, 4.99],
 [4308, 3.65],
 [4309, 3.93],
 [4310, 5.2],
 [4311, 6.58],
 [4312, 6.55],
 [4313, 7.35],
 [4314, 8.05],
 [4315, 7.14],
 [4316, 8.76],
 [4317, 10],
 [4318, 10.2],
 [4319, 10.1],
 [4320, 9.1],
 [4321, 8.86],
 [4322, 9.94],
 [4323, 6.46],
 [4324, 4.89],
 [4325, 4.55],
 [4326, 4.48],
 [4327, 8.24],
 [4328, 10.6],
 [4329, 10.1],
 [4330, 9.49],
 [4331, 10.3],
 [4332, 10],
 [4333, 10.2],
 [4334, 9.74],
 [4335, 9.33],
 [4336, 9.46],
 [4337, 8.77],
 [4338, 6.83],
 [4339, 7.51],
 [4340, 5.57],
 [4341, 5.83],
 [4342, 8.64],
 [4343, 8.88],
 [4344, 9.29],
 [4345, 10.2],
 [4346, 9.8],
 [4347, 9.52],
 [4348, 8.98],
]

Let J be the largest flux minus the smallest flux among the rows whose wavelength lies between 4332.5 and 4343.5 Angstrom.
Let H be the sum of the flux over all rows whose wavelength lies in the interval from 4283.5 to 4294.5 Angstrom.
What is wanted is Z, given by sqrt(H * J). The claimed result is 18.8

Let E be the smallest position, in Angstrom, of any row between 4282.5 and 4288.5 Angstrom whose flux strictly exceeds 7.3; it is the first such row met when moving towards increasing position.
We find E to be 4284 Angstrom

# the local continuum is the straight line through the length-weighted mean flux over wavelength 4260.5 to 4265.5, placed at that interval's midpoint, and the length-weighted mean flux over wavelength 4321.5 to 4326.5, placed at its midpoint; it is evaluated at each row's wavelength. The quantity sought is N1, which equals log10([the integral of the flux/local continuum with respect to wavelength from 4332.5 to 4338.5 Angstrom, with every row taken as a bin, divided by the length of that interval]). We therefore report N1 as 0.20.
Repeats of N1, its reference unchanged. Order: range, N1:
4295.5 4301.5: -0.08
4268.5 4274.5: -0.10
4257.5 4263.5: -0.05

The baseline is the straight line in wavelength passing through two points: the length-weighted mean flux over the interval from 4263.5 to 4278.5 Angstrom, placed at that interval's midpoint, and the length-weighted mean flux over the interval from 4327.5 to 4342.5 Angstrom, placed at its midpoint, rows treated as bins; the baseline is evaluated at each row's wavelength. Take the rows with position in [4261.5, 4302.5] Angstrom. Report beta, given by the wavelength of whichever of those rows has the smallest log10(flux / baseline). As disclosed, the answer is 4300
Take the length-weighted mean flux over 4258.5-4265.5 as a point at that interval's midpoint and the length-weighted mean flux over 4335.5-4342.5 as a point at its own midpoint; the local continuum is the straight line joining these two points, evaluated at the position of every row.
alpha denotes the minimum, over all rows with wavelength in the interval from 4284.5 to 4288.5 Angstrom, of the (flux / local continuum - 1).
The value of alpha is -0.1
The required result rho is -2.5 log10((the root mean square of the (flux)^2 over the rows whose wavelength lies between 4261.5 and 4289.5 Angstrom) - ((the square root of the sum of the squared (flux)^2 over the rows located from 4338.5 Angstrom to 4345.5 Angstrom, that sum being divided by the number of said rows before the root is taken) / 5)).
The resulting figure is -4.1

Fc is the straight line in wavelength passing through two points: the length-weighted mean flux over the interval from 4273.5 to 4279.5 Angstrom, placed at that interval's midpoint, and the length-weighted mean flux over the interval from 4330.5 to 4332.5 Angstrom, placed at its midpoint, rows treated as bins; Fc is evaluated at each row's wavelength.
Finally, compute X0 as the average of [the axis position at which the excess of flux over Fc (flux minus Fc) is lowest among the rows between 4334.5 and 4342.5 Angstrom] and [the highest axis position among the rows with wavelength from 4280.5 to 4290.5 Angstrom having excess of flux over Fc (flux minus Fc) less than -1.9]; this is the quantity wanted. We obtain 4315.0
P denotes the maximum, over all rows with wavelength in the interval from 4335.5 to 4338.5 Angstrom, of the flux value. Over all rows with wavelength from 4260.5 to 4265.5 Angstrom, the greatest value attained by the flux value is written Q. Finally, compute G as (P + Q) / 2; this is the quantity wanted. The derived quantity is 9.2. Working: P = 9.46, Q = 8.91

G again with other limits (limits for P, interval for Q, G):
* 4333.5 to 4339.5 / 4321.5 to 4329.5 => 10.2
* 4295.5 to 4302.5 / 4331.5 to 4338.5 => 8.8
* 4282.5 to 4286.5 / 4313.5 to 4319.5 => 9.3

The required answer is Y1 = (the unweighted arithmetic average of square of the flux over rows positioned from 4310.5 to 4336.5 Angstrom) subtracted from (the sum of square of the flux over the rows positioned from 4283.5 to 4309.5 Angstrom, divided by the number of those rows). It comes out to -35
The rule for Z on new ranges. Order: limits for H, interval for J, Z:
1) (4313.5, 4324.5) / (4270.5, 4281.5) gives 20.1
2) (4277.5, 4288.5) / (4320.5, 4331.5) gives 22.6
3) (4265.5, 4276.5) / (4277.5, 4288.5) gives 13.9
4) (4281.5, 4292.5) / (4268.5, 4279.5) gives 18.0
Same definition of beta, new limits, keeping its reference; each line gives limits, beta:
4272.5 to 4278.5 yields 4275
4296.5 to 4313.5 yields 4308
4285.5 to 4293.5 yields 4290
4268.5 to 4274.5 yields 4272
